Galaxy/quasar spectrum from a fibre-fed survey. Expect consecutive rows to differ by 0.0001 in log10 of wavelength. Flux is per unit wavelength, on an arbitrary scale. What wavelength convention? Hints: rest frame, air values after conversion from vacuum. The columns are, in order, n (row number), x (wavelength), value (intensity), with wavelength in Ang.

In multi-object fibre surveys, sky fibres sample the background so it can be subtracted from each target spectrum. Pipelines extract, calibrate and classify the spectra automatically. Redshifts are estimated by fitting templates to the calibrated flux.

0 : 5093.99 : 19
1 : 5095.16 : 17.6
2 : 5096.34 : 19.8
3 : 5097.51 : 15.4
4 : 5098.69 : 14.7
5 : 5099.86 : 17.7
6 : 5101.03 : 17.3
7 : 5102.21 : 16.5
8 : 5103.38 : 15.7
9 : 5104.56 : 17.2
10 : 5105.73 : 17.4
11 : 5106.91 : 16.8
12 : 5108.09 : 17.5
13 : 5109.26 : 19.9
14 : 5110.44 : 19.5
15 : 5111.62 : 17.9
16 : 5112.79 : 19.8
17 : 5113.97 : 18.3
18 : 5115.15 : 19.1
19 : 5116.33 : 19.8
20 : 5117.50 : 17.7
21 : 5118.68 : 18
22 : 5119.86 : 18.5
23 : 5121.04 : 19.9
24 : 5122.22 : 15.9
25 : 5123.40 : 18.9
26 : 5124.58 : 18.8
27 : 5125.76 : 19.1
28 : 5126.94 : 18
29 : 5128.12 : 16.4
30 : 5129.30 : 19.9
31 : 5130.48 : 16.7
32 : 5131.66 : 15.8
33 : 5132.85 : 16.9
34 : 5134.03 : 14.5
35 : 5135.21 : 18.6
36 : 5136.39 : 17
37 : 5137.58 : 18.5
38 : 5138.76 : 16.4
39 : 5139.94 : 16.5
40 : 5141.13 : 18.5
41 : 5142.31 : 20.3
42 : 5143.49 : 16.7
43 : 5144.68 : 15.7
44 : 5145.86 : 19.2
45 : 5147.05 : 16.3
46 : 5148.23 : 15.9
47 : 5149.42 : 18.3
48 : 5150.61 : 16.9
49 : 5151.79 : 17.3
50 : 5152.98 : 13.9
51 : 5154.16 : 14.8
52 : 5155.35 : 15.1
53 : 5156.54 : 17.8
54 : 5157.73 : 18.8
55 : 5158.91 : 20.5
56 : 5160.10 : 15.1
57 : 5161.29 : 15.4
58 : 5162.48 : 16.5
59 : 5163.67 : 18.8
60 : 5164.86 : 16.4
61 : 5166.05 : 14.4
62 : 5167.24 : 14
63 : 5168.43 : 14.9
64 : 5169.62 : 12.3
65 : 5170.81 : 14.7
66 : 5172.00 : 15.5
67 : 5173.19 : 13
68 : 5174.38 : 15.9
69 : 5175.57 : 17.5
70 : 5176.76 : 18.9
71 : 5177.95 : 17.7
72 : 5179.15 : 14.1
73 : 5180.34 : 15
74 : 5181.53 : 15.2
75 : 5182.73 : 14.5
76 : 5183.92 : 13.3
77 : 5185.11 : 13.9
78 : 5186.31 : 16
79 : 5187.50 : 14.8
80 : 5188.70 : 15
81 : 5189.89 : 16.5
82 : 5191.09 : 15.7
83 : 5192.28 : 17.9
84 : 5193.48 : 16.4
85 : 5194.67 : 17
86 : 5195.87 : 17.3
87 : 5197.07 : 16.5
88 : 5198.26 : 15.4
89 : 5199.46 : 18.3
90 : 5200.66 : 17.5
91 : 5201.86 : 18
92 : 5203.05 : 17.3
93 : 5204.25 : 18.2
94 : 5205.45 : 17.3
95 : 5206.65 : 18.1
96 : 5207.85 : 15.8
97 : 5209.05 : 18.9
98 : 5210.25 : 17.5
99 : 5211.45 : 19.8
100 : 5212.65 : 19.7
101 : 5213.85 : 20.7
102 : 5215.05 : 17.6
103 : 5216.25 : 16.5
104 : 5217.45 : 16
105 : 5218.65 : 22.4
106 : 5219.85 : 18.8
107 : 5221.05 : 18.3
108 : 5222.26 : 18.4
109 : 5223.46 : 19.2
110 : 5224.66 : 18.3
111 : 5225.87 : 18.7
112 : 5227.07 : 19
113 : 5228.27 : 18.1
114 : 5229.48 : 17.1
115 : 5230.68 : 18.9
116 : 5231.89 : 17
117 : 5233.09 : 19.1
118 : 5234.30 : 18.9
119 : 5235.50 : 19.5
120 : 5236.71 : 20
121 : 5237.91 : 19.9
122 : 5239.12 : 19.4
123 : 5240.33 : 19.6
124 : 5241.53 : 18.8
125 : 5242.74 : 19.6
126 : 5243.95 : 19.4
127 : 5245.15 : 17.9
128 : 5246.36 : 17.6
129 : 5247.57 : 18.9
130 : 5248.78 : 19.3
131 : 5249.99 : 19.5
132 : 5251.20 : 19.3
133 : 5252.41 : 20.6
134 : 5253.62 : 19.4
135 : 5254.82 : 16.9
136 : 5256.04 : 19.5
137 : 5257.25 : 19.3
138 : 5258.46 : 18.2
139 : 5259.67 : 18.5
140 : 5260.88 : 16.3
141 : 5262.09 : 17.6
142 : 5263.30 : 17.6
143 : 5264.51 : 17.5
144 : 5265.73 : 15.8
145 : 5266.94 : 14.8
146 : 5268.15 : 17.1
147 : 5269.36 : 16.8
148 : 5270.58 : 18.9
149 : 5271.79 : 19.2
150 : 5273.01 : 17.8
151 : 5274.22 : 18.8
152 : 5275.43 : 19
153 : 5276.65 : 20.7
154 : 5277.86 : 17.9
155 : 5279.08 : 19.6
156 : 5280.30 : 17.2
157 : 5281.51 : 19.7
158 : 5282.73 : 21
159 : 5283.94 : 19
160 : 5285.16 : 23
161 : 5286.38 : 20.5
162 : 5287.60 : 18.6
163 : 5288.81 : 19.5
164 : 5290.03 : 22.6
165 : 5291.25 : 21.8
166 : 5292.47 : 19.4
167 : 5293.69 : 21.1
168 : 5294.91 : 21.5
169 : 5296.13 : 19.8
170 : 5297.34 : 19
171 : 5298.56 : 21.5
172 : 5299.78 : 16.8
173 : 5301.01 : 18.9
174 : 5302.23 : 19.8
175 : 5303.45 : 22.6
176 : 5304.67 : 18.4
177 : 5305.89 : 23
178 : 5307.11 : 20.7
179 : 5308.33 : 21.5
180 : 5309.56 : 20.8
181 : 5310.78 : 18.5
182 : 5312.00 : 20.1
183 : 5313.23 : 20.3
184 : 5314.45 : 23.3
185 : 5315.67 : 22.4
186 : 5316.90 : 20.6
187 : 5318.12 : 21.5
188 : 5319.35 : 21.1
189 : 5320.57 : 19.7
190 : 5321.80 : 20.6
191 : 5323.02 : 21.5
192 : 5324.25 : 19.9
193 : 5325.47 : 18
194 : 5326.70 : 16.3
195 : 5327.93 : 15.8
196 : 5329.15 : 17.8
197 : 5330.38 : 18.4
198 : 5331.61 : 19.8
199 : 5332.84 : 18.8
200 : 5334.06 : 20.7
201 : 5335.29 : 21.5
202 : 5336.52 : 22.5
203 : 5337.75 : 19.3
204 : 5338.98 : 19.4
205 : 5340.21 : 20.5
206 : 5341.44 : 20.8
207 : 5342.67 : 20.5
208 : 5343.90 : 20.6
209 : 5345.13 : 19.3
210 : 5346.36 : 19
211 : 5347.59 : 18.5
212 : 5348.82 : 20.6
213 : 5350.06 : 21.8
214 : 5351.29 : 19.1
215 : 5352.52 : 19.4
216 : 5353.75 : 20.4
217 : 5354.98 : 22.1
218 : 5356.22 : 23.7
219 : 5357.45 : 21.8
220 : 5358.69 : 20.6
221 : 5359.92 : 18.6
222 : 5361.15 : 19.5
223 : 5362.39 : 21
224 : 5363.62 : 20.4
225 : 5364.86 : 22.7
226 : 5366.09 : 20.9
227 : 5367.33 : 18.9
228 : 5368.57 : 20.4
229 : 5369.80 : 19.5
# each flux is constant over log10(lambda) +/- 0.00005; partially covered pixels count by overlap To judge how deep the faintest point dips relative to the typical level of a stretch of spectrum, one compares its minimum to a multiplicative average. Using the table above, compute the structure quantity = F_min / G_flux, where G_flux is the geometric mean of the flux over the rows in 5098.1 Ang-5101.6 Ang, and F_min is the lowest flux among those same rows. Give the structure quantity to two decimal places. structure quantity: 0.89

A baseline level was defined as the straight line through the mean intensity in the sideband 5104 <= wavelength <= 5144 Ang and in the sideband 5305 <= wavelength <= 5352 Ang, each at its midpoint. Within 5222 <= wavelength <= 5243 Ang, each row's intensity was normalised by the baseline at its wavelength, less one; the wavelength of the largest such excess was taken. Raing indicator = 5236.71 Ang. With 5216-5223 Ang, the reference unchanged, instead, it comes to 5218.65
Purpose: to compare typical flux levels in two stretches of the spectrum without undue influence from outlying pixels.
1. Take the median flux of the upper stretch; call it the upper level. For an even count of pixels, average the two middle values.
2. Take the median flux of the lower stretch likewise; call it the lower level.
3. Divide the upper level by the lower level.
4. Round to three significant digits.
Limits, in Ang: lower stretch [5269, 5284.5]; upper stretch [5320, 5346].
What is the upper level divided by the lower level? 1.04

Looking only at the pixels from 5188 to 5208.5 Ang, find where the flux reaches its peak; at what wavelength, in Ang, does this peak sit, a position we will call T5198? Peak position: 5199.46 Ang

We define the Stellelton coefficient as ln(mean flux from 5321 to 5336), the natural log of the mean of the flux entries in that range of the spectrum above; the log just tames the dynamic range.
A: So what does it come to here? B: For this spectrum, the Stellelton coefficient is 2.95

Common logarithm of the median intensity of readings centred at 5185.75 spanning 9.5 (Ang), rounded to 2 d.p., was 1.17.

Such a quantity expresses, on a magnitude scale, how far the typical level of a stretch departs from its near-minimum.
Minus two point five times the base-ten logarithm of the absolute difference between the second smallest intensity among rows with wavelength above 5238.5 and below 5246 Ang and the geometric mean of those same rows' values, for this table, 1.28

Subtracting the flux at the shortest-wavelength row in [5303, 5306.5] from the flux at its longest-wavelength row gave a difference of 0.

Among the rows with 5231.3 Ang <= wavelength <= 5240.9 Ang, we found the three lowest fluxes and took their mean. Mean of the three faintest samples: 18.3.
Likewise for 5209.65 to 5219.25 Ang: 16.7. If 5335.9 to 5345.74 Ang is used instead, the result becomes 19.3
